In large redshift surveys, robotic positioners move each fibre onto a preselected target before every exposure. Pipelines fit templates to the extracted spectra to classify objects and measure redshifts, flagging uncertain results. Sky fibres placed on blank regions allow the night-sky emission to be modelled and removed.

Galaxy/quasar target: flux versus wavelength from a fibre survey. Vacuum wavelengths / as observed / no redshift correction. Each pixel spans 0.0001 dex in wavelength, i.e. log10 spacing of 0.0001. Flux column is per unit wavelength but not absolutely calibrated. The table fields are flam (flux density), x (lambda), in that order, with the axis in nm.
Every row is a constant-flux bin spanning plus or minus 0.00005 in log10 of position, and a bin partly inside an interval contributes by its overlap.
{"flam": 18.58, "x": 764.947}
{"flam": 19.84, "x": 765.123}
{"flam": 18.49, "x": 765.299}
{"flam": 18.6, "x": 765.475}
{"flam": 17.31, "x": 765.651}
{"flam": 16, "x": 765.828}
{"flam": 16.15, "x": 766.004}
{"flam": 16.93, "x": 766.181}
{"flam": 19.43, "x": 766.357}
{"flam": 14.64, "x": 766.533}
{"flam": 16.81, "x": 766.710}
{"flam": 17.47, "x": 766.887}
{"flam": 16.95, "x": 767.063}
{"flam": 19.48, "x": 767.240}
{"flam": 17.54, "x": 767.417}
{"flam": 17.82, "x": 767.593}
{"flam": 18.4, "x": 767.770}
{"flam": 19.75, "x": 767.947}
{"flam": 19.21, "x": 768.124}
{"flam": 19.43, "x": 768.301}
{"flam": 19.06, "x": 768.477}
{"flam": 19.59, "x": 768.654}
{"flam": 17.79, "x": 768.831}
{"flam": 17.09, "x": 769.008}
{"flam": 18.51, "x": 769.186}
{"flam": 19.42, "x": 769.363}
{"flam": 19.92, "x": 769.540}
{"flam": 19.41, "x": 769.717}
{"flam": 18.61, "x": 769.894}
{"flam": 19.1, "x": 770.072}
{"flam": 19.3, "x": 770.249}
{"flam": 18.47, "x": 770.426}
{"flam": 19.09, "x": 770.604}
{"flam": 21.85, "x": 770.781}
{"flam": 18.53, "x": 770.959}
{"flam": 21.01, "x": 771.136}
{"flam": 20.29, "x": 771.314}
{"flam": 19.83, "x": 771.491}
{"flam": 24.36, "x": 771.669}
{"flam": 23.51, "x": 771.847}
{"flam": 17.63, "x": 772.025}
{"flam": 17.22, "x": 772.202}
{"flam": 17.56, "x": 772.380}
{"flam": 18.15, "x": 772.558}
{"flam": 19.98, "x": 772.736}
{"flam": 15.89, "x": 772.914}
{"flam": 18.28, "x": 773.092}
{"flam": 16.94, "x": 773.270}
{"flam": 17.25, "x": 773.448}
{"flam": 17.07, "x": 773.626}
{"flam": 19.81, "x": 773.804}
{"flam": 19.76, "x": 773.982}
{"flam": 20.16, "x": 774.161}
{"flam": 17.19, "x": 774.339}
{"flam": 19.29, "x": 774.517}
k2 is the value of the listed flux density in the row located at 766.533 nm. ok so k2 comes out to 14.64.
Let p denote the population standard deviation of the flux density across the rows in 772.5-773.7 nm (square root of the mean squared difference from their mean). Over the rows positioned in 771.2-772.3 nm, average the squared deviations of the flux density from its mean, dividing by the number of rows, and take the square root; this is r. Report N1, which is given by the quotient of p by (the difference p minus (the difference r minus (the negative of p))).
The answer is -0.4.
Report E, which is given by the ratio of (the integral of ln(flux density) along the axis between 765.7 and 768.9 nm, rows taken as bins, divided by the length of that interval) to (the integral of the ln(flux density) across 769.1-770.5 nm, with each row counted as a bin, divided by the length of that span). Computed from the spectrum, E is 0.98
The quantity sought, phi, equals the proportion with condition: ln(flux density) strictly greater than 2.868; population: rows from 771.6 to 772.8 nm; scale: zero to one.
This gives 0.7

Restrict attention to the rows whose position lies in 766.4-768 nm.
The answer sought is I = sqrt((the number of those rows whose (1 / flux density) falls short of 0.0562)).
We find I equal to 2.0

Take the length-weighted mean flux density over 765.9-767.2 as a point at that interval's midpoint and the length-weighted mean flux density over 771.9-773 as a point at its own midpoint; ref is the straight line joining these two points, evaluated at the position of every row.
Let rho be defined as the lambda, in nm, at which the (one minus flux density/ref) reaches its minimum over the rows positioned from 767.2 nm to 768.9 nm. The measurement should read 767.947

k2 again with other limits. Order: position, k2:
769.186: 18.51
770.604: 19.09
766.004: 16.15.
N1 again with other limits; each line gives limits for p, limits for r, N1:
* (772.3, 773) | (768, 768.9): -2.3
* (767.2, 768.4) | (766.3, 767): -0.5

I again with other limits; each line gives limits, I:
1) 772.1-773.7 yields 1.7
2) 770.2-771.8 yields 3.0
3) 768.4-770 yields 2.6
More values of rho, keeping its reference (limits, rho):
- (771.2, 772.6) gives 771.669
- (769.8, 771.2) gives 770.781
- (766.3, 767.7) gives 766.357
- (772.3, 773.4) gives 772.736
